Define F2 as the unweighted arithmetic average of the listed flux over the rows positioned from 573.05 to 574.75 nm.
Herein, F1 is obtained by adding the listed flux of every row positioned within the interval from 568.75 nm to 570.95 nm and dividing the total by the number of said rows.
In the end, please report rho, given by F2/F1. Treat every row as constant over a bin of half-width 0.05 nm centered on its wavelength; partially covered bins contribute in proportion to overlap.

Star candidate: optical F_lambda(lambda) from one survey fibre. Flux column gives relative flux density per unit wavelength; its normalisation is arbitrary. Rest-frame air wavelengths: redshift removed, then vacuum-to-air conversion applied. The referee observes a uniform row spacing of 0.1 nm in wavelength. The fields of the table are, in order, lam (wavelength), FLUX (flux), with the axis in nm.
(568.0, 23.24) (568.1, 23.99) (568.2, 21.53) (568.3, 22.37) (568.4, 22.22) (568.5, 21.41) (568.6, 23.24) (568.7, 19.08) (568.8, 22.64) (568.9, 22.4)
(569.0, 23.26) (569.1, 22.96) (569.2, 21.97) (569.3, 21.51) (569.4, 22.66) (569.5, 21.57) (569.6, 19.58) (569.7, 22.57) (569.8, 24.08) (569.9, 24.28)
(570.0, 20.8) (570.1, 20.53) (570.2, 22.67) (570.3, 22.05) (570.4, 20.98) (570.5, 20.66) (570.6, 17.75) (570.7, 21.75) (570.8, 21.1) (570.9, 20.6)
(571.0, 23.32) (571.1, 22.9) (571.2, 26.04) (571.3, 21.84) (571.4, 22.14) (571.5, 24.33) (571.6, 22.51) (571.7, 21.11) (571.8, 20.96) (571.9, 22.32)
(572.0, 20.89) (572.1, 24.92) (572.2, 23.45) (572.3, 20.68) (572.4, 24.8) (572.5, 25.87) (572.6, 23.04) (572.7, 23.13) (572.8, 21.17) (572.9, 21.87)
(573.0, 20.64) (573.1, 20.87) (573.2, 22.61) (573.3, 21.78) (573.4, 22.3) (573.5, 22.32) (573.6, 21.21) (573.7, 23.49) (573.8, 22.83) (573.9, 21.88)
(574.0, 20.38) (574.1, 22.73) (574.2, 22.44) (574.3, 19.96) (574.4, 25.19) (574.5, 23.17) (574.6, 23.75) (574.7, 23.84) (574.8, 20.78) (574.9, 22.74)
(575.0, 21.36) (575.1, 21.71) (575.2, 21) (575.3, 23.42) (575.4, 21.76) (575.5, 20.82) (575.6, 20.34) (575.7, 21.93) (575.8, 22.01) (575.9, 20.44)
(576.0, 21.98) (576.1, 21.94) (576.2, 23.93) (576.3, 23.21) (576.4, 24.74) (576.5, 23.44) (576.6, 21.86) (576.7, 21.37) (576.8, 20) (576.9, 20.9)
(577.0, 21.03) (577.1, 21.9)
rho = 1.03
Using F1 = 21.7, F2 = 22.4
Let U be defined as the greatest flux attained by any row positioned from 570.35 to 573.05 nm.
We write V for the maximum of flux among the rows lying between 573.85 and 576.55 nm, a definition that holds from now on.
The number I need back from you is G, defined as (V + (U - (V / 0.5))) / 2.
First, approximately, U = 26.04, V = 25.19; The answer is 0.4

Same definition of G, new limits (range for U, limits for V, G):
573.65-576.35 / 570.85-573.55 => -0.4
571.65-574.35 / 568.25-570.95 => 0.8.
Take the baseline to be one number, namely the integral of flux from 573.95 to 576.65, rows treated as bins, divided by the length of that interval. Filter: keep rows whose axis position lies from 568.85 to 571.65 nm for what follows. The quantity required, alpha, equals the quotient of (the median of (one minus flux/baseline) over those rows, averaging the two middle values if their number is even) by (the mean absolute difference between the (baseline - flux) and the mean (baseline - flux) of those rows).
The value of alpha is 0.006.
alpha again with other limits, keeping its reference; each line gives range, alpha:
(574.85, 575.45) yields 0.032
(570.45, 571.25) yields 0.021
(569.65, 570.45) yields -0.002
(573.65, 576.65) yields 0.010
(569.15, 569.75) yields 0.029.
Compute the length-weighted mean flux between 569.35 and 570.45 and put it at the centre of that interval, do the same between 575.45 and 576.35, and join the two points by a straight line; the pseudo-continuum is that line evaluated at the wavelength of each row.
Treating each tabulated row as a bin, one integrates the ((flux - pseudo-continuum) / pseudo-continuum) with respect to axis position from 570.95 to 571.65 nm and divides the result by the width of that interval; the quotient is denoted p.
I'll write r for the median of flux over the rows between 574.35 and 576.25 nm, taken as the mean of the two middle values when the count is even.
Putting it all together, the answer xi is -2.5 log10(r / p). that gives -6.4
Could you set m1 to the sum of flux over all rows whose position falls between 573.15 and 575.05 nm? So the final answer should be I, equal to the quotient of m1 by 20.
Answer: 21.2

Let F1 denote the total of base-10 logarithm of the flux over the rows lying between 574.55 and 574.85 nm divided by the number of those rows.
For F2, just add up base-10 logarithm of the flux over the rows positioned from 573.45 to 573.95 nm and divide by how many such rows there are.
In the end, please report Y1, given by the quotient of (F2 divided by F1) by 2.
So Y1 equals 0.497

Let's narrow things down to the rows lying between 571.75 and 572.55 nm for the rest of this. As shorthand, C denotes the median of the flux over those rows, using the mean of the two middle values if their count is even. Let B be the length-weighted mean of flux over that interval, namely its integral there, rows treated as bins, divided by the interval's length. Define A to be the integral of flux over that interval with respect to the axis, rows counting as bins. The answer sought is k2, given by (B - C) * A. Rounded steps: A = 18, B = 23.0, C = 22.9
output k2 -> 1.9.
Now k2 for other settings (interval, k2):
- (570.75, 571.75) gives 6.0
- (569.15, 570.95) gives -1.3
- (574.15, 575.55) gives 5.7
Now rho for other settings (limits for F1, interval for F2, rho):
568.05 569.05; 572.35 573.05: 1.03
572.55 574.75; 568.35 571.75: 0.99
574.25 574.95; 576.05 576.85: 0.99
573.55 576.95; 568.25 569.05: 1.00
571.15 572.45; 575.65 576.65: 0.99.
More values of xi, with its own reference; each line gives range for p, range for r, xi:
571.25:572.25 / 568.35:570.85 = -7.4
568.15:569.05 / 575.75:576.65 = -11.9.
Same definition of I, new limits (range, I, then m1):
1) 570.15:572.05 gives 20.8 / 416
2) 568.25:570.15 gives 21.0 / 419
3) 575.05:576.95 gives 20.8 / 417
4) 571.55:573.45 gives 21.2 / 425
